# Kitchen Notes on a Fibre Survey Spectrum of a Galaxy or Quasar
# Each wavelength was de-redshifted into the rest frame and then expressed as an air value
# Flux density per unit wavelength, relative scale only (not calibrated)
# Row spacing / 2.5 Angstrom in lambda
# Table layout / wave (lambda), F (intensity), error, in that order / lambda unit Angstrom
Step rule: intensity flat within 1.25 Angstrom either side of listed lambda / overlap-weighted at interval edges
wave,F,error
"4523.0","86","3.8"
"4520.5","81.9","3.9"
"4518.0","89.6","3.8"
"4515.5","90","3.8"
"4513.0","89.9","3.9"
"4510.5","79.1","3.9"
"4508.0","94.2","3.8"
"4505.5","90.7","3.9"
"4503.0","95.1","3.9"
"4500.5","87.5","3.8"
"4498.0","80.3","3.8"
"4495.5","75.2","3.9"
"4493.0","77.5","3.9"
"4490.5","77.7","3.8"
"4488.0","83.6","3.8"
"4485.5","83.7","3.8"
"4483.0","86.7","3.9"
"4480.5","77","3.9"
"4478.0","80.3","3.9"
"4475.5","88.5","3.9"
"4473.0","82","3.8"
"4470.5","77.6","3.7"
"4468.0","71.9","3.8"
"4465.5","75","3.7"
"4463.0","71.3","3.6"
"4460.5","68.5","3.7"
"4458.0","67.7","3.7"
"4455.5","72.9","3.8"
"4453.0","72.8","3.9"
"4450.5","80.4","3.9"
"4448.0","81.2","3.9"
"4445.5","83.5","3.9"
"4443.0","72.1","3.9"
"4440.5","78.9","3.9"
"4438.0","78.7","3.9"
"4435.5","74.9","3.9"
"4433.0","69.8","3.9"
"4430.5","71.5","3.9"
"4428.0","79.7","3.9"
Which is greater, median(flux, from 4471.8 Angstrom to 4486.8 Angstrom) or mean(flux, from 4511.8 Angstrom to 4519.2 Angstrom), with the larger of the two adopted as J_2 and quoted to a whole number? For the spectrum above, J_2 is 90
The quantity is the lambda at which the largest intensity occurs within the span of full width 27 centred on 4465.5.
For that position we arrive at 4475.5 Angstrom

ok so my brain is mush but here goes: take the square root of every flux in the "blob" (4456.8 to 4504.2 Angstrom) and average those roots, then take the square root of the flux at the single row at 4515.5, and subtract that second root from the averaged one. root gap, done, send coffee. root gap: -0.6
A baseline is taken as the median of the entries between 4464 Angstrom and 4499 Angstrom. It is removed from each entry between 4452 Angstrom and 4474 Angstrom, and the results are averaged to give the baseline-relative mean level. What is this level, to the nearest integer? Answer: -6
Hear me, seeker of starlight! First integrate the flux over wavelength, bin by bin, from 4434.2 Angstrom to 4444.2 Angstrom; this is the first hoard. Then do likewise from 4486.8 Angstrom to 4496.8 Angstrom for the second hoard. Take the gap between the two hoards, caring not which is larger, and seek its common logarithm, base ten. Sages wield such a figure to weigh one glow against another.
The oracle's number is 1.37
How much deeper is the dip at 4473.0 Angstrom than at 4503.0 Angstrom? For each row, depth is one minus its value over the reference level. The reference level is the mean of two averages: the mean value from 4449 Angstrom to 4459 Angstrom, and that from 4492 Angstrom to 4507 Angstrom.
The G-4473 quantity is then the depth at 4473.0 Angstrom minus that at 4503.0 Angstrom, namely 0.17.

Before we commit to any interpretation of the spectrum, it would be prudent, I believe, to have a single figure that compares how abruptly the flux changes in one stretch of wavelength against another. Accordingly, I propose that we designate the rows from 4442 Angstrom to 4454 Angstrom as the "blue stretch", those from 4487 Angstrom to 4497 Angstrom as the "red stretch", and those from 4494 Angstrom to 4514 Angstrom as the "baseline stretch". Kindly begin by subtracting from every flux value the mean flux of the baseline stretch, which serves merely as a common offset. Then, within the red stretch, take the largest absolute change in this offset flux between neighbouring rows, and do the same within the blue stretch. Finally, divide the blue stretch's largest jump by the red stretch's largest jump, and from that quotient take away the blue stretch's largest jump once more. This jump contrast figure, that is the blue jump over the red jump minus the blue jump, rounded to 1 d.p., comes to -9.5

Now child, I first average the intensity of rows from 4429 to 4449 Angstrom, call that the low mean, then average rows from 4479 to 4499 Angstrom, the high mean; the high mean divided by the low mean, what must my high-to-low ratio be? 1.05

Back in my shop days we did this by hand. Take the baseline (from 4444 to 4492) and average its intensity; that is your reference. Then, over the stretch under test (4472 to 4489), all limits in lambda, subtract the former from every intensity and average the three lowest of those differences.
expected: 1.8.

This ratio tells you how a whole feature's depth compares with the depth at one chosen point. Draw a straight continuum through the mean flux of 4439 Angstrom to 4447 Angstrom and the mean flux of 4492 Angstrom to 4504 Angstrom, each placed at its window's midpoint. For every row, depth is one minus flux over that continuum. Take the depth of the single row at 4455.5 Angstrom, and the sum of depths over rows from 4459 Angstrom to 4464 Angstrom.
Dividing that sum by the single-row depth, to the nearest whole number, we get 3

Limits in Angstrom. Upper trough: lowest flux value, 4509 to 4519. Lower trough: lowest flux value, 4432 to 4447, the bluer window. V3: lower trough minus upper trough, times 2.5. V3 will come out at -23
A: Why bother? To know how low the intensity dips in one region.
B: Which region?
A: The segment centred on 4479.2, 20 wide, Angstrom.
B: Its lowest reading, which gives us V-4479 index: 77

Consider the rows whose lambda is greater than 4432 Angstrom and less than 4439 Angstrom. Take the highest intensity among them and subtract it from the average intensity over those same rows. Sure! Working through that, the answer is -4.2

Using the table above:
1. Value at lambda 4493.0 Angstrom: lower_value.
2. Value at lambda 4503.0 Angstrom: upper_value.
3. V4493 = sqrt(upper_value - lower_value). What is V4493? 4.2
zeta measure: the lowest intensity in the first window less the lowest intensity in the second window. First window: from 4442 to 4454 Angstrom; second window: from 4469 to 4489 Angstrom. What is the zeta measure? -5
